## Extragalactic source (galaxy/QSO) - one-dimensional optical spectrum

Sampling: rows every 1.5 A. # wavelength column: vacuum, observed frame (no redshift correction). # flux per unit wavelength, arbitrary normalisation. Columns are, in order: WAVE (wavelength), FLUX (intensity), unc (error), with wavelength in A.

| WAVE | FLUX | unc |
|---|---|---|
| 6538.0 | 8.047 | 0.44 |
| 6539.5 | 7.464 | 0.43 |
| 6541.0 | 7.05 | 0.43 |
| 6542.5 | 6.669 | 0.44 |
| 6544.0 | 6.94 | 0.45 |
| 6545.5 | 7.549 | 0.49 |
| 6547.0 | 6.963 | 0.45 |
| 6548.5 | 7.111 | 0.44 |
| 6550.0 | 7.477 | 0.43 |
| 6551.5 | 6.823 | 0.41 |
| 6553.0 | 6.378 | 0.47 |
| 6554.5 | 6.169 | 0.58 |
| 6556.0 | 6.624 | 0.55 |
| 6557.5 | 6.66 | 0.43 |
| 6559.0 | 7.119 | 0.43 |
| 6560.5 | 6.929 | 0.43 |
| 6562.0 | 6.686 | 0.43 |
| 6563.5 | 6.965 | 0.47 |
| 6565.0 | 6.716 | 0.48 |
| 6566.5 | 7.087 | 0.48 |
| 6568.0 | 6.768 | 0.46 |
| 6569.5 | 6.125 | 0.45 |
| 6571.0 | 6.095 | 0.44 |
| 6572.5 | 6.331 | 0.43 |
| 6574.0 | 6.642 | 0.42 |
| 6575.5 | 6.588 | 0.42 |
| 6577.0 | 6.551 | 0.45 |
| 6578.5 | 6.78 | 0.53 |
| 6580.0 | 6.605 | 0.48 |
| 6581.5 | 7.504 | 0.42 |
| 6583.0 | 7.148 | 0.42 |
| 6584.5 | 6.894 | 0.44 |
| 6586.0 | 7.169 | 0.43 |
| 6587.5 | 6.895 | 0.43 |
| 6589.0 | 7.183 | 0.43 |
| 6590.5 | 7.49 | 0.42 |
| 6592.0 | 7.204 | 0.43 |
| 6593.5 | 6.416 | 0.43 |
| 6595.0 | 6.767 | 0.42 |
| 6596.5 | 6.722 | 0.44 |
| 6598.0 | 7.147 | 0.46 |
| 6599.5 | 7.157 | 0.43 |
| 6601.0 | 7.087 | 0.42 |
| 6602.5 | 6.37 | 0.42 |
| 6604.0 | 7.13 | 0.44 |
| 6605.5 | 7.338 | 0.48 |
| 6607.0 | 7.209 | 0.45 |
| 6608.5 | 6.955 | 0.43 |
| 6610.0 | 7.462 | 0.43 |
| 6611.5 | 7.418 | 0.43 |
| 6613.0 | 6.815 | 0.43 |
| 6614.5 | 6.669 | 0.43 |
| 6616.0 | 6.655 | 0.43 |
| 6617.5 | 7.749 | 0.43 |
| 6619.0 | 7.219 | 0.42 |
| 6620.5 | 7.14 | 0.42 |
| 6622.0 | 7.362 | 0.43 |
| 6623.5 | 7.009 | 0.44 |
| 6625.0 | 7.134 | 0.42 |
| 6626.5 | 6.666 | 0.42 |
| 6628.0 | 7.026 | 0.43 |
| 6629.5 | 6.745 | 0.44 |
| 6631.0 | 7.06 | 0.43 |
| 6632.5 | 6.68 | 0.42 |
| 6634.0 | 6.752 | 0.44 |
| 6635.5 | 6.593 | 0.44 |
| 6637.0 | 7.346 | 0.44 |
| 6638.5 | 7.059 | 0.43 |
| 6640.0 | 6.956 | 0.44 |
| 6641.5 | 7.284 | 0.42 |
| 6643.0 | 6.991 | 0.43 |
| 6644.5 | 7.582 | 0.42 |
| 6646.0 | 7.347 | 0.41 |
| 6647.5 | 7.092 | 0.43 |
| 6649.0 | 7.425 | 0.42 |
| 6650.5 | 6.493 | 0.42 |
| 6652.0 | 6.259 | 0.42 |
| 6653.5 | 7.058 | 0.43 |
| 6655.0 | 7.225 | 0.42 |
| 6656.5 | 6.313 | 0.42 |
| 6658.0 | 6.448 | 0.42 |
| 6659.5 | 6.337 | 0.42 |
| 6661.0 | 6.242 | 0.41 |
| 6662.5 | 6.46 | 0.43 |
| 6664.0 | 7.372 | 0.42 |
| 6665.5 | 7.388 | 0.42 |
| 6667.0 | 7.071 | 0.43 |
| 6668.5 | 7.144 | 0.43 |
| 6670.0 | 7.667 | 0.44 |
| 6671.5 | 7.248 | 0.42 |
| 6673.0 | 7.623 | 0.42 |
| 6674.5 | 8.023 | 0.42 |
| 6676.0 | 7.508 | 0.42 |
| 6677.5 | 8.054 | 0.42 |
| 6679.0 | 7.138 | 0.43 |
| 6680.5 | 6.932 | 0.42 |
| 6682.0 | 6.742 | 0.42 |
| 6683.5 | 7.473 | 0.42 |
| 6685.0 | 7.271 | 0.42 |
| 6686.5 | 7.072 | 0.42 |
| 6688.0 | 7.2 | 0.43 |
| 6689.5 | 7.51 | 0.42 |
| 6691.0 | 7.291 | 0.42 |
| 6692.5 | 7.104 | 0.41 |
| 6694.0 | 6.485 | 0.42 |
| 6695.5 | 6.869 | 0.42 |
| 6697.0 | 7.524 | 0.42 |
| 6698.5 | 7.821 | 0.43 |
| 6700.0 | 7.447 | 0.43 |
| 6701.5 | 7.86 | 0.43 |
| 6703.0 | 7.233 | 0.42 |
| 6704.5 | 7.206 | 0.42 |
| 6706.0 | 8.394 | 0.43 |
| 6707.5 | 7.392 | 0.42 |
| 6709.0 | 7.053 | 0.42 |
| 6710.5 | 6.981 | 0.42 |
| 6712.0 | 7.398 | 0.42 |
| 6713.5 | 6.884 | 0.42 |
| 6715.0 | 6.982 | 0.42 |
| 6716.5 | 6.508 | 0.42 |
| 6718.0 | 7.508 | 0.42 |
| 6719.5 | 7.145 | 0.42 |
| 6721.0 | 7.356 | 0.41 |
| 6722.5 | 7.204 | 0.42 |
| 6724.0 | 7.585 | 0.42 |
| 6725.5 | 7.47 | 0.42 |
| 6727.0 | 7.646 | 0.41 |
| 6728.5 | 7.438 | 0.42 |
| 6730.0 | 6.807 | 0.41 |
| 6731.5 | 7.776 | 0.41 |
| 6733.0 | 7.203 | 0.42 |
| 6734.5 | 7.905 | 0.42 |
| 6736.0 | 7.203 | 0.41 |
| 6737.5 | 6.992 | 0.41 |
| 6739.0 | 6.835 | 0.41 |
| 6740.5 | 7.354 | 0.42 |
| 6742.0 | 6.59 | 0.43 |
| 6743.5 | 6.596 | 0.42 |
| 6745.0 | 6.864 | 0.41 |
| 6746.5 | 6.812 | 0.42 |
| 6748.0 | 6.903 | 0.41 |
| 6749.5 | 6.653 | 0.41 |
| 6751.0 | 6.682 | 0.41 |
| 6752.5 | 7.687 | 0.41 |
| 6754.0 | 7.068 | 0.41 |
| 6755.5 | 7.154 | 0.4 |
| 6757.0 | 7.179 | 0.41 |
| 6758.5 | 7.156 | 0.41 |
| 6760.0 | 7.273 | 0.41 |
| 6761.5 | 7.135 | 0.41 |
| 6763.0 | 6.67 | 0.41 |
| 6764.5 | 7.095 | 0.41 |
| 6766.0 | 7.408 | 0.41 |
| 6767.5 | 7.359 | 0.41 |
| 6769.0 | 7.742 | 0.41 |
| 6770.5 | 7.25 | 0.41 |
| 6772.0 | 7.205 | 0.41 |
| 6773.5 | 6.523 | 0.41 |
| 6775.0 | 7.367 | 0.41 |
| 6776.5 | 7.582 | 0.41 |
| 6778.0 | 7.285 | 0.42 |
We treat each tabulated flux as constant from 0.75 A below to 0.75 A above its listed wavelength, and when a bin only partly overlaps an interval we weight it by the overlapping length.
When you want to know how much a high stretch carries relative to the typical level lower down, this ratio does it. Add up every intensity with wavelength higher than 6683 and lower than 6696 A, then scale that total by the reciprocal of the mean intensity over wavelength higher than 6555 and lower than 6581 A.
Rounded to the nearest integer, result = 10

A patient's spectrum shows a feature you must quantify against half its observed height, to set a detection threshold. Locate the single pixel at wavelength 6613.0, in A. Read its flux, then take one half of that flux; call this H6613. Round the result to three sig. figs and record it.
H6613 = 3.41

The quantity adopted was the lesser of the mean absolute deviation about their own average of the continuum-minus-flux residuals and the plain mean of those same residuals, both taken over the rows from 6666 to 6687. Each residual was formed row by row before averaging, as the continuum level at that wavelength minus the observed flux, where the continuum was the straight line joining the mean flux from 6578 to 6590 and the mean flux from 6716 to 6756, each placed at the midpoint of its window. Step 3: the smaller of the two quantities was -0.3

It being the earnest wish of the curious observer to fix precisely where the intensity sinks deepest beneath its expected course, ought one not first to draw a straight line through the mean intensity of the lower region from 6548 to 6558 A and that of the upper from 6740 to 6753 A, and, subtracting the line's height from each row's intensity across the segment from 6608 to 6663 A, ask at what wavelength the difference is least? 6661.0 A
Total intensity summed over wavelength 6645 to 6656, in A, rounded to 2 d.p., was 48.90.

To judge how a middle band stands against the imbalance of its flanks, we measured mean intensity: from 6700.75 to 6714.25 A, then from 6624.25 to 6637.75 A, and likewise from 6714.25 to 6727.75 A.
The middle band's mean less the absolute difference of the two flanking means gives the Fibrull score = 7.0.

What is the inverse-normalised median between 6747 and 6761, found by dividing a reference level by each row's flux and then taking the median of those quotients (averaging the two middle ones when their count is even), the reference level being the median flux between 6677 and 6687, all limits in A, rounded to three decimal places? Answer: 0.998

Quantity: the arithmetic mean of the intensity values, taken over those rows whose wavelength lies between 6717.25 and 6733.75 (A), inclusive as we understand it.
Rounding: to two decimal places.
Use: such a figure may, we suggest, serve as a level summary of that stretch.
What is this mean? 7.38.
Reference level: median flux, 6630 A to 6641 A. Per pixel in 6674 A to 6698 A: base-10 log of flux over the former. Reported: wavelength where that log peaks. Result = 6677.5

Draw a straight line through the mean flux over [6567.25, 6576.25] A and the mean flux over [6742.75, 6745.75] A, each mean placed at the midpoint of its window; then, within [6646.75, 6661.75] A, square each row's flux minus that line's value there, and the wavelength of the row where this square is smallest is 6650.5 A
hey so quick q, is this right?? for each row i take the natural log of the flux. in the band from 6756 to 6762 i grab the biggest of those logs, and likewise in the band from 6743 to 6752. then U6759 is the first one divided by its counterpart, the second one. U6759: 1.03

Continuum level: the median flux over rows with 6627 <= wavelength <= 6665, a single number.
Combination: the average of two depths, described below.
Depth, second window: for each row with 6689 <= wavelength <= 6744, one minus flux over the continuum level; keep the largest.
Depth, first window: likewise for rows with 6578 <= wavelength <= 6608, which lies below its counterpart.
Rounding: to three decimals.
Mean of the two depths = 0.081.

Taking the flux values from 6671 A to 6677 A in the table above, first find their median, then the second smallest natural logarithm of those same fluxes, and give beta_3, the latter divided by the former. 0.266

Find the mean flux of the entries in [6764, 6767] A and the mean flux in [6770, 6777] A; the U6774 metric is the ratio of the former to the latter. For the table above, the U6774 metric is 1.01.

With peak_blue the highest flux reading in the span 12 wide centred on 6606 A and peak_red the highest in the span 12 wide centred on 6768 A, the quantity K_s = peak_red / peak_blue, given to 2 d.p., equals 1.04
